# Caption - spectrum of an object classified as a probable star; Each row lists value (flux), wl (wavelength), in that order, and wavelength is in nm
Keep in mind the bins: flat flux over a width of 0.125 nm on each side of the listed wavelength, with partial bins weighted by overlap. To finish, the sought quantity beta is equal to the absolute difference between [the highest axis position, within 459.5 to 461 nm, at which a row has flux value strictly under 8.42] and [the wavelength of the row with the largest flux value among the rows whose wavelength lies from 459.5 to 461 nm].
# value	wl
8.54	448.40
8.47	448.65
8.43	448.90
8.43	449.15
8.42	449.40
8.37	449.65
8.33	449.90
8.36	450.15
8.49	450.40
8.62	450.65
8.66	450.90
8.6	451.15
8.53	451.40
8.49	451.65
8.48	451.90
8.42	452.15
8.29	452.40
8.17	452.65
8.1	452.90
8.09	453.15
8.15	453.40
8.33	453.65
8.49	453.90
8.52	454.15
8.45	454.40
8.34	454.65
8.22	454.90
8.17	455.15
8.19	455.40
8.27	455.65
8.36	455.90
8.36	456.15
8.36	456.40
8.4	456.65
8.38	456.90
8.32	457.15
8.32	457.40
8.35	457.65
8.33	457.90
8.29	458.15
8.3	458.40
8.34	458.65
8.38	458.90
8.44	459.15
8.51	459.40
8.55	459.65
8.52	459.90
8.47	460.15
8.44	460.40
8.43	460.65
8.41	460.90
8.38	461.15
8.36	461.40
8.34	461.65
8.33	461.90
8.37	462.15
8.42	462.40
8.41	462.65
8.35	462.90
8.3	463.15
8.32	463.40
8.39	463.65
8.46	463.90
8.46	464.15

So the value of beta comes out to 1.25 nm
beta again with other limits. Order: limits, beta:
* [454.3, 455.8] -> 1.25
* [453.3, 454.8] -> 0.50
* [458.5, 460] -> 0.75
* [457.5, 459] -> 0.00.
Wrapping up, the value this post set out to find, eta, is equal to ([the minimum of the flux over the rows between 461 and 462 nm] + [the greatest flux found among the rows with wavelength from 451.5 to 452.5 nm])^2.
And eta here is 283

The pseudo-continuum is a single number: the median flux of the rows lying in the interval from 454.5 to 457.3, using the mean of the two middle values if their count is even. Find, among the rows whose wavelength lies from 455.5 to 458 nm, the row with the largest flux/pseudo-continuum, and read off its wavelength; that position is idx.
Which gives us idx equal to 456.65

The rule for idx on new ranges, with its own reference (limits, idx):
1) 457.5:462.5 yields 459.65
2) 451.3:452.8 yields 451.40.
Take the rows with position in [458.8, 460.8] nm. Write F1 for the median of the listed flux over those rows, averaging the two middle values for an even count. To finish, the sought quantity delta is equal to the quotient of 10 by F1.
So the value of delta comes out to 1.18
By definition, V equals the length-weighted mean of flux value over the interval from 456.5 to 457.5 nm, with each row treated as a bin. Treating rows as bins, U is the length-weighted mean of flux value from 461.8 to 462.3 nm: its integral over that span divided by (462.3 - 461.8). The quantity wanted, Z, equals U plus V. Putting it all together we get 16.71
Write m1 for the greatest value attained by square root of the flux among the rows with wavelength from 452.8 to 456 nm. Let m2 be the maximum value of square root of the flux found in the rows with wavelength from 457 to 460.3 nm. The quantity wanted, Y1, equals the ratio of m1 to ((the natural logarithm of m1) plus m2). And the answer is 0.731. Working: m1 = 2.92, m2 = 2.92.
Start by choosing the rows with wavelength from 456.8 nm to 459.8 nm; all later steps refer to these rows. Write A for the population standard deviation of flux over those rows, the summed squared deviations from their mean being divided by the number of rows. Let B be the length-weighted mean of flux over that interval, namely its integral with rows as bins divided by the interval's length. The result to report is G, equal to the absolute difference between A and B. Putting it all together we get 8.30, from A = 0.08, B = 8.38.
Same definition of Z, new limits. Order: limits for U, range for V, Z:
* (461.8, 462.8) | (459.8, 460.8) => 16.85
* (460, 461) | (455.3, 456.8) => 16.77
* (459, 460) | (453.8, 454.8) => 16.94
